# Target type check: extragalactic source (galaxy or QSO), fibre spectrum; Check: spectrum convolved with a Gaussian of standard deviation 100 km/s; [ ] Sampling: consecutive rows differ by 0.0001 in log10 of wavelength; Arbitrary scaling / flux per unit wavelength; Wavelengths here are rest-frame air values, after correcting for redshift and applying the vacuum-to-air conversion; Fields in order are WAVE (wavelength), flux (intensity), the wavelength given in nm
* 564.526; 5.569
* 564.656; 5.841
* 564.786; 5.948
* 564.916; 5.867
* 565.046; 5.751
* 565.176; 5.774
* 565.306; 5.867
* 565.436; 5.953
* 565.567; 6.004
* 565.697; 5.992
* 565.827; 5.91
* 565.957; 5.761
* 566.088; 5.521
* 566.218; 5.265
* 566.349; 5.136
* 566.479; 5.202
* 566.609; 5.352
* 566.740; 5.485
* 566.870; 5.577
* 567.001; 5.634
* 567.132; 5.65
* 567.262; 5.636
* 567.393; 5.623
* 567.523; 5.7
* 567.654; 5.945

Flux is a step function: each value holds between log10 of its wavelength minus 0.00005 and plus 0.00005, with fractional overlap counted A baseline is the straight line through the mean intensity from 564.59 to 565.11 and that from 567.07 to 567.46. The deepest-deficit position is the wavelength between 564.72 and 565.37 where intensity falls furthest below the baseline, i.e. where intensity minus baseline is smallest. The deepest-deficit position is 565.046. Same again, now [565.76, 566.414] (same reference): 566.349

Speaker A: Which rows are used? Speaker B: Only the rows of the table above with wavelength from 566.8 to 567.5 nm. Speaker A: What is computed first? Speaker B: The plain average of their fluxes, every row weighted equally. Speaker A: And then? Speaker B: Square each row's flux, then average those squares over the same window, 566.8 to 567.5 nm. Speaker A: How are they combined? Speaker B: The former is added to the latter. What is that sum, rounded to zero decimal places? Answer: 37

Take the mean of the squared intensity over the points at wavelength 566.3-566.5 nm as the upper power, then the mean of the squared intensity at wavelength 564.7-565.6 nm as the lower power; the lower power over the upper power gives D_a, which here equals 1.29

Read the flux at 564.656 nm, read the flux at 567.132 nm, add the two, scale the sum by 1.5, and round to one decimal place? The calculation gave 17.2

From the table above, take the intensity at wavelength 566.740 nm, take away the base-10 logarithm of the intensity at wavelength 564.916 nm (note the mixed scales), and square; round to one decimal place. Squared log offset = 22.2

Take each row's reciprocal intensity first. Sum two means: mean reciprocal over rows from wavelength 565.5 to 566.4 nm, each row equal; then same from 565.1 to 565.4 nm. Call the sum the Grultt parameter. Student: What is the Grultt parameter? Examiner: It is 0.349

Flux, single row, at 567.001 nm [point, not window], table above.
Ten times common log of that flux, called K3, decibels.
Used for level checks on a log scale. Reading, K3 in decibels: 7.51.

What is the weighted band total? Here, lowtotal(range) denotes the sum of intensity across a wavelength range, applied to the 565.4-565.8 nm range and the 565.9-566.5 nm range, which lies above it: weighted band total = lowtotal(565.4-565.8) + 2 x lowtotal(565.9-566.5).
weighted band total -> 72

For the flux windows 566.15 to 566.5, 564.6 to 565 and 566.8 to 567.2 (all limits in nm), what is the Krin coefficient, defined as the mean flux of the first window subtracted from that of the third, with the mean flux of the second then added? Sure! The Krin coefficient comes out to 6.3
